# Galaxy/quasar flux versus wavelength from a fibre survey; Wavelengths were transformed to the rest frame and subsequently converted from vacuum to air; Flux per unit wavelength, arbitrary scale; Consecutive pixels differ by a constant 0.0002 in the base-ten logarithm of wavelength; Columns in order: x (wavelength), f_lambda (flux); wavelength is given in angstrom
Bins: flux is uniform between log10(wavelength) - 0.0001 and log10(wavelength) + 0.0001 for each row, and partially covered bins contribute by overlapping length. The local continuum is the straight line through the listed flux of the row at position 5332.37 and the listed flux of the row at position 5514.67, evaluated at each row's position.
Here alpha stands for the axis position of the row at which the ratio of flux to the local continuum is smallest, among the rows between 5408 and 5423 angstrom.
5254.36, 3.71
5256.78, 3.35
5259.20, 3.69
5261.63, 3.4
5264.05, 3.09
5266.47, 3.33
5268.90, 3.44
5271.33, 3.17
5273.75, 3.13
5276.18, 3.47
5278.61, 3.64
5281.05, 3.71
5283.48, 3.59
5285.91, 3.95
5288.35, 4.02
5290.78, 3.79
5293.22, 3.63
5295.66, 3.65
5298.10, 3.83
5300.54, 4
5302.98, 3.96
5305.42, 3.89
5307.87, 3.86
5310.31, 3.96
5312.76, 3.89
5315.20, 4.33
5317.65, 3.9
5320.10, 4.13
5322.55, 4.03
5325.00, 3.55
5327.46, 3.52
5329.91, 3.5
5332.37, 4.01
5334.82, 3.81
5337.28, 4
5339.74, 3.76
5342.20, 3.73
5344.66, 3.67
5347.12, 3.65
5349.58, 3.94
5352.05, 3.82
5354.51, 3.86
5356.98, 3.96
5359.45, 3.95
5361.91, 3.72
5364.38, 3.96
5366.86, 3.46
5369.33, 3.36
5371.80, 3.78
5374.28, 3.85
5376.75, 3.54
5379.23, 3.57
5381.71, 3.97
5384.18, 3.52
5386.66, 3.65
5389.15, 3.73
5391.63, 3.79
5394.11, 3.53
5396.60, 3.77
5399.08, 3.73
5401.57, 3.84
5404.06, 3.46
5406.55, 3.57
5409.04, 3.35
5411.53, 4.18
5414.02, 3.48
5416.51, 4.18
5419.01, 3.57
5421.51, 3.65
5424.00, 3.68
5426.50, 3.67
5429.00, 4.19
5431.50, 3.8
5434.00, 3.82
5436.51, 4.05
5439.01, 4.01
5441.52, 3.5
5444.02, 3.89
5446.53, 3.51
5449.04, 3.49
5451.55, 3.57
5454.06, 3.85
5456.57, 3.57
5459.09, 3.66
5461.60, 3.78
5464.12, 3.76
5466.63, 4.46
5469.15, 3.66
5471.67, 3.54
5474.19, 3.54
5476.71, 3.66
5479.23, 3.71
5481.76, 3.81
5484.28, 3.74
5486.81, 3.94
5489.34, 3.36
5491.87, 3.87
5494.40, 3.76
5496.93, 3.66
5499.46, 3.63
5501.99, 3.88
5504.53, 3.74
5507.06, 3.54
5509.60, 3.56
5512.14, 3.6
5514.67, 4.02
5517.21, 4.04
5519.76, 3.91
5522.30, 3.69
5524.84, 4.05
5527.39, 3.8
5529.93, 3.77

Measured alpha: 5409.04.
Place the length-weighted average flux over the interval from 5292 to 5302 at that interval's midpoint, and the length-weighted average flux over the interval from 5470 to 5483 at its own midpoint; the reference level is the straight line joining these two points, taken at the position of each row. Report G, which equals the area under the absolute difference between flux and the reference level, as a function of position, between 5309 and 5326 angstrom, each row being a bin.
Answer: 4.5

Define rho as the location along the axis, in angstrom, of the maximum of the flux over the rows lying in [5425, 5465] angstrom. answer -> 5429.00 angstrom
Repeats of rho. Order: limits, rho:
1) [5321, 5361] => 5322.55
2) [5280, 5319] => 5315.20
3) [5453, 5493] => 5466.63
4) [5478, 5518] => 5517.21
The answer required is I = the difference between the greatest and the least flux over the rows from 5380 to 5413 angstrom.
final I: 0.83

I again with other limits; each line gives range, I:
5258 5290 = 0.93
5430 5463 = 0.56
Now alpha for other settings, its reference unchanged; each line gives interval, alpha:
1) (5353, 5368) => 5366.86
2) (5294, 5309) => 5295.66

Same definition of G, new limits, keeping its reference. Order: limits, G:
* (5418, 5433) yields 2.0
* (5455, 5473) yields 3.2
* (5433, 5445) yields 3.0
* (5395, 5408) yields 1.6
